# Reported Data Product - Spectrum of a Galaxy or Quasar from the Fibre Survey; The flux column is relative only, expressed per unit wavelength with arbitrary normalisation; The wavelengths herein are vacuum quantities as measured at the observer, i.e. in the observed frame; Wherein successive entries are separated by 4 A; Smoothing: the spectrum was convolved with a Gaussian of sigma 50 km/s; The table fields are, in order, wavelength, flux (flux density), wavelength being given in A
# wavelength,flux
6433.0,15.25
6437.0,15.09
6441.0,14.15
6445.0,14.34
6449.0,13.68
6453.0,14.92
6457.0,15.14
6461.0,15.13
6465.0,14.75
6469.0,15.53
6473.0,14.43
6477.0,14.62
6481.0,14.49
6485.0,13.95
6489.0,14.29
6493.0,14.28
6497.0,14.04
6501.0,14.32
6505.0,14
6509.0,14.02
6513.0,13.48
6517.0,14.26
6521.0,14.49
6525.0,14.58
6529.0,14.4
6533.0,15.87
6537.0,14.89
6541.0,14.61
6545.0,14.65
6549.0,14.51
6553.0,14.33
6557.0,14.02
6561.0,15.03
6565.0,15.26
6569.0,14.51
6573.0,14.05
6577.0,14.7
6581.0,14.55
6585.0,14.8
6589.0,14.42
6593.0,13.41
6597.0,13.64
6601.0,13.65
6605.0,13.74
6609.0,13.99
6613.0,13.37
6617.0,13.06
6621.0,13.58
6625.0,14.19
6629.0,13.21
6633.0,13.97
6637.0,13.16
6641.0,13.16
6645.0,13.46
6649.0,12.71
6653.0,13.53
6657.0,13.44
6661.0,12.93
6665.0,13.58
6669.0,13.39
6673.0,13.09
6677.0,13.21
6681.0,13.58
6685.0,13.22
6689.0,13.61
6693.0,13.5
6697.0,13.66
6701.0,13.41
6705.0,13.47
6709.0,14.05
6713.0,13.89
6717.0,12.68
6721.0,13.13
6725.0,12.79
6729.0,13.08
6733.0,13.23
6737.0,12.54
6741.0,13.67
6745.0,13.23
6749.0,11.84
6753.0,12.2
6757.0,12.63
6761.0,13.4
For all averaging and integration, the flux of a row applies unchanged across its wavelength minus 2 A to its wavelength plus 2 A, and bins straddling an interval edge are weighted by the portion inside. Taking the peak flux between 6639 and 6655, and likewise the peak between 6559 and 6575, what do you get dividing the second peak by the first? 1.13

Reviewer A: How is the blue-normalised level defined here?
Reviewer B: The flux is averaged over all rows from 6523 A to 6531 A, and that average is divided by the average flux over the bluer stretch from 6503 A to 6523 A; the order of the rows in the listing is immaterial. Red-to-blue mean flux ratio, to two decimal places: 1.03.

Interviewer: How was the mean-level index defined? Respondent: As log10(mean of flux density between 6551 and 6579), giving 1.163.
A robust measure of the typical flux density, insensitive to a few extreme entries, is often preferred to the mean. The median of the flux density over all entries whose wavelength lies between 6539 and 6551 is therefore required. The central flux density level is 14.6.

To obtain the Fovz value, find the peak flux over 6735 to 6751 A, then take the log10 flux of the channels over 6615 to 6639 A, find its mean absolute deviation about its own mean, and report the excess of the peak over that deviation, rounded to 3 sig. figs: 13.7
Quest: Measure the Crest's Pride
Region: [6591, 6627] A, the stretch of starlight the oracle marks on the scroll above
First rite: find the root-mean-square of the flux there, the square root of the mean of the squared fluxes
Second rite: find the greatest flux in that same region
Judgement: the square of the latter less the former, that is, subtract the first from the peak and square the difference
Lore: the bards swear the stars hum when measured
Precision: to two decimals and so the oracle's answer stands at 0.31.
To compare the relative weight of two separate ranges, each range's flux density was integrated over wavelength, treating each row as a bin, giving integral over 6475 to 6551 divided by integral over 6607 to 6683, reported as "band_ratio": 1.08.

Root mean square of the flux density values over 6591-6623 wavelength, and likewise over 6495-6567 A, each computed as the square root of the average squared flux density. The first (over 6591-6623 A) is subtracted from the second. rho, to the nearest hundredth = 0.94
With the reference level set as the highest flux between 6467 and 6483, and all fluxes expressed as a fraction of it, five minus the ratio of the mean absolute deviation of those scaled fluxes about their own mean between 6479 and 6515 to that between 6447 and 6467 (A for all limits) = 4.5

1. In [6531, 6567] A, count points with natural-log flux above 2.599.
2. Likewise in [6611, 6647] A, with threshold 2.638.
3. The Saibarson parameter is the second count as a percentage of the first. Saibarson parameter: 11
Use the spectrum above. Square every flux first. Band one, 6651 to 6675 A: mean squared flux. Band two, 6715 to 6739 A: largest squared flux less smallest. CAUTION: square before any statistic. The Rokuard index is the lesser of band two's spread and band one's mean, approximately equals 18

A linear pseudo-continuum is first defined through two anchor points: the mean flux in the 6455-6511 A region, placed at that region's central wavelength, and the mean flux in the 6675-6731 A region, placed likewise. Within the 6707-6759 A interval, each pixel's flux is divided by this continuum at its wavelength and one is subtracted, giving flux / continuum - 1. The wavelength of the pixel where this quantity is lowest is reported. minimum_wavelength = 6749.0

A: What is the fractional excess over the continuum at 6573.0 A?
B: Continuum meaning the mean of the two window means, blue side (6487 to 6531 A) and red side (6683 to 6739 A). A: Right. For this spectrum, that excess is 0.022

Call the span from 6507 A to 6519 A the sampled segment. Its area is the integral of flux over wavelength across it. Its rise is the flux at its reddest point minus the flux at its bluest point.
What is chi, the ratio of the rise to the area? 0.001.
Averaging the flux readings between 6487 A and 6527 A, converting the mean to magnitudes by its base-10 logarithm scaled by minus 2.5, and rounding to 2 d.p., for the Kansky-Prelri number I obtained -2.88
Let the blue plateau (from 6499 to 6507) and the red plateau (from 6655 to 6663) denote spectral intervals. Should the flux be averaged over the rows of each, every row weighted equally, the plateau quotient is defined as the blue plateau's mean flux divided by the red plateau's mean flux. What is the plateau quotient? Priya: 1.07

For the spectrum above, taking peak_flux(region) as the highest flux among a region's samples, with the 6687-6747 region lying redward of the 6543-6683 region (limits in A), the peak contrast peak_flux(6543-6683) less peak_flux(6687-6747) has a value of 1.2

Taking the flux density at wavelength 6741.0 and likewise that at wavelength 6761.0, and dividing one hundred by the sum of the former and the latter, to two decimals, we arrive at 3.69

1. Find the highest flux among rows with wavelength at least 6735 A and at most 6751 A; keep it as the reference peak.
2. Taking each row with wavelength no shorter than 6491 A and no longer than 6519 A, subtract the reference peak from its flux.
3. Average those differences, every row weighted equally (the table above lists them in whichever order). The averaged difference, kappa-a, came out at 0.39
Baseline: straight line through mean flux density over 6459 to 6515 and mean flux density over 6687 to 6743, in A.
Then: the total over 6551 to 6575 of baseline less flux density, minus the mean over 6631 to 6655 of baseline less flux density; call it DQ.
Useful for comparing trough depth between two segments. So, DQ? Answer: -3.3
